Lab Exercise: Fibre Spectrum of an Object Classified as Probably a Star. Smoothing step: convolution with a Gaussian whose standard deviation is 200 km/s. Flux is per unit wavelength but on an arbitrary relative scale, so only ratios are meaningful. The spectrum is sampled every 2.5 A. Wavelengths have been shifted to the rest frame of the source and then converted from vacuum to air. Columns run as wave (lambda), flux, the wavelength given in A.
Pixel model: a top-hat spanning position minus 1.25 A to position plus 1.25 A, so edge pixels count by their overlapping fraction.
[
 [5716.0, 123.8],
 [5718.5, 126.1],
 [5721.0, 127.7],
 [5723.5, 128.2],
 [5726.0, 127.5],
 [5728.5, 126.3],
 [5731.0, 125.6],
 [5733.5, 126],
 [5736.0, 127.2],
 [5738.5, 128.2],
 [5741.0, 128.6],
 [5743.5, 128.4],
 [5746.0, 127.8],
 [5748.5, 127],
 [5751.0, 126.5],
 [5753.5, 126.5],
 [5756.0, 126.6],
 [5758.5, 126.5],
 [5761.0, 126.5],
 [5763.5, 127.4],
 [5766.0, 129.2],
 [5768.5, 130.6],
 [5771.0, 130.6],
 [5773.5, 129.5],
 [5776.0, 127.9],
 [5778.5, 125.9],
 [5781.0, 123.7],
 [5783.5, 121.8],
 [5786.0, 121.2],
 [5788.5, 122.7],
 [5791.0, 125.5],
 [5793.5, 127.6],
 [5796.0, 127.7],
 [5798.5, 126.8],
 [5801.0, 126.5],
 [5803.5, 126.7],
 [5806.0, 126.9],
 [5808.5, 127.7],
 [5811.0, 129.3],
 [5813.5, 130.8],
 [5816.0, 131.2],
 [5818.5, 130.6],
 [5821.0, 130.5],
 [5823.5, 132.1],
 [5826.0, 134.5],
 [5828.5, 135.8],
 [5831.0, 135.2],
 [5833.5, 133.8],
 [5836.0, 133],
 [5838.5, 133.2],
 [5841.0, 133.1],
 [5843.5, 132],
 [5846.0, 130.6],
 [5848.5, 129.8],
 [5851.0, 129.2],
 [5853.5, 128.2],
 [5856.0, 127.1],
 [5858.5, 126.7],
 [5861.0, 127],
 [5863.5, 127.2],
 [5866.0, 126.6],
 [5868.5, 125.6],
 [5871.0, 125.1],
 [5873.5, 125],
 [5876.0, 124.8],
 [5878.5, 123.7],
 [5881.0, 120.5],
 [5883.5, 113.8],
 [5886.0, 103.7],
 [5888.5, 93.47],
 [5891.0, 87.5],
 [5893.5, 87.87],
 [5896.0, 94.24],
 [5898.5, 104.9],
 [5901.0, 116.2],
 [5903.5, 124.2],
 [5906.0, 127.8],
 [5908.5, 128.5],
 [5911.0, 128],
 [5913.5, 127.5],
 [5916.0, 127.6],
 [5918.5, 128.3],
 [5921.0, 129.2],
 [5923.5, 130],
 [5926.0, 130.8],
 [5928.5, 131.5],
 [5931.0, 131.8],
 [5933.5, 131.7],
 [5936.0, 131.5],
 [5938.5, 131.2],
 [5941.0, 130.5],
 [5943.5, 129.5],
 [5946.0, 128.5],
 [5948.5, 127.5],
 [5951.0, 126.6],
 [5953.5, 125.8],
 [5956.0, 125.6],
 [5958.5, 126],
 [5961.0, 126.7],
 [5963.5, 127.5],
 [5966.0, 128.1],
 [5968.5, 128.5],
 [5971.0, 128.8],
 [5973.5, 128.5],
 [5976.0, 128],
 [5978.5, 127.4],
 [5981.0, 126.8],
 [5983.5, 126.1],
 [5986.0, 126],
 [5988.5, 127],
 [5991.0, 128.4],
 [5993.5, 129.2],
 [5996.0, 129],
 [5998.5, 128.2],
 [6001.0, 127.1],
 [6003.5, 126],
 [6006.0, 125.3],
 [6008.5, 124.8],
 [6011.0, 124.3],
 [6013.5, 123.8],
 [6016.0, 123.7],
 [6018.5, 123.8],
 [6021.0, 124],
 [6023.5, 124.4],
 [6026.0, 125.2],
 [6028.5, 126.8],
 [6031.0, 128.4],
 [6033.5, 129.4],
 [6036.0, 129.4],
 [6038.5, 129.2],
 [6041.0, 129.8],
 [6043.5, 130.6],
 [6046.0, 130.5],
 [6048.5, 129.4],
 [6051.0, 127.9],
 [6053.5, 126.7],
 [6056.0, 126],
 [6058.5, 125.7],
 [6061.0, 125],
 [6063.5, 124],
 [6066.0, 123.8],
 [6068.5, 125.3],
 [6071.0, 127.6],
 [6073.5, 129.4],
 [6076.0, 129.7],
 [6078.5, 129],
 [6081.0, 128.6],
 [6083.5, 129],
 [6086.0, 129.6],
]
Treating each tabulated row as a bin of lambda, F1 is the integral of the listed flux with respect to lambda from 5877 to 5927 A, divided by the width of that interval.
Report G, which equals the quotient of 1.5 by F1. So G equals 0.0129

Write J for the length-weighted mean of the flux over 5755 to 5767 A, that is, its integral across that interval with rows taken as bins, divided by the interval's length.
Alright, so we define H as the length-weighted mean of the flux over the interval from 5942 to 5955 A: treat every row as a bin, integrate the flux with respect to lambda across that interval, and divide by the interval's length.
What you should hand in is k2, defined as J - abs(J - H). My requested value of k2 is 127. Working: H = 128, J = 127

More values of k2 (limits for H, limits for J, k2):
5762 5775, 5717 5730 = 125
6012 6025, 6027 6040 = 124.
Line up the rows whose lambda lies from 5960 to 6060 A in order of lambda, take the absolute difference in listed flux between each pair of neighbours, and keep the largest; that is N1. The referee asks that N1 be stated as 1.6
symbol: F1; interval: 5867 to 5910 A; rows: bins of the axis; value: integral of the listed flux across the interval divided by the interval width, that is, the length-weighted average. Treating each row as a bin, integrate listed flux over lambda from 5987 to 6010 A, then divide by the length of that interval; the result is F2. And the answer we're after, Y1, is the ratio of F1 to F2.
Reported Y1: 0.89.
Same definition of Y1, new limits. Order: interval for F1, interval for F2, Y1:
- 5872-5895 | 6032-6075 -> 0.85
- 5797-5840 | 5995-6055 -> 1.03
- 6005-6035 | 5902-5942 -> 0.97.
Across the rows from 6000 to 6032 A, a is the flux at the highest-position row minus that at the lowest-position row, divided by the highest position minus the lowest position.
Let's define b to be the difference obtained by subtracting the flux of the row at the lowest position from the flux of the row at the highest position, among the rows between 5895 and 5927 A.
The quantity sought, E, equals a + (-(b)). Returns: -36.5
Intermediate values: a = 0.04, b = 37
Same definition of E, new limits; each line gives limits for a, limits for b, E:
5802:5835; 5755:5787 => 5.6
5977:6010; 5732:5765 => -1.5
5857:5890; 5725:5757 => -0.2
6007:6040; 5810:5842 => -3.7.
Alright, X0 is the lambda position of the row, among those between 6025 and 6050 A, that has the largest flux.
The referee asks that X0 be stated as 6043.5 A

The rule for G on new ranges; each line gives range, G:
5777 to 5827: 0.0118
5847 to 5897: 0.0128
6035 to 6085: 0.0117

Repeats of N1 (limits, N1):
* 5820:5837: 2.4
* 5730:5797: 2.8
